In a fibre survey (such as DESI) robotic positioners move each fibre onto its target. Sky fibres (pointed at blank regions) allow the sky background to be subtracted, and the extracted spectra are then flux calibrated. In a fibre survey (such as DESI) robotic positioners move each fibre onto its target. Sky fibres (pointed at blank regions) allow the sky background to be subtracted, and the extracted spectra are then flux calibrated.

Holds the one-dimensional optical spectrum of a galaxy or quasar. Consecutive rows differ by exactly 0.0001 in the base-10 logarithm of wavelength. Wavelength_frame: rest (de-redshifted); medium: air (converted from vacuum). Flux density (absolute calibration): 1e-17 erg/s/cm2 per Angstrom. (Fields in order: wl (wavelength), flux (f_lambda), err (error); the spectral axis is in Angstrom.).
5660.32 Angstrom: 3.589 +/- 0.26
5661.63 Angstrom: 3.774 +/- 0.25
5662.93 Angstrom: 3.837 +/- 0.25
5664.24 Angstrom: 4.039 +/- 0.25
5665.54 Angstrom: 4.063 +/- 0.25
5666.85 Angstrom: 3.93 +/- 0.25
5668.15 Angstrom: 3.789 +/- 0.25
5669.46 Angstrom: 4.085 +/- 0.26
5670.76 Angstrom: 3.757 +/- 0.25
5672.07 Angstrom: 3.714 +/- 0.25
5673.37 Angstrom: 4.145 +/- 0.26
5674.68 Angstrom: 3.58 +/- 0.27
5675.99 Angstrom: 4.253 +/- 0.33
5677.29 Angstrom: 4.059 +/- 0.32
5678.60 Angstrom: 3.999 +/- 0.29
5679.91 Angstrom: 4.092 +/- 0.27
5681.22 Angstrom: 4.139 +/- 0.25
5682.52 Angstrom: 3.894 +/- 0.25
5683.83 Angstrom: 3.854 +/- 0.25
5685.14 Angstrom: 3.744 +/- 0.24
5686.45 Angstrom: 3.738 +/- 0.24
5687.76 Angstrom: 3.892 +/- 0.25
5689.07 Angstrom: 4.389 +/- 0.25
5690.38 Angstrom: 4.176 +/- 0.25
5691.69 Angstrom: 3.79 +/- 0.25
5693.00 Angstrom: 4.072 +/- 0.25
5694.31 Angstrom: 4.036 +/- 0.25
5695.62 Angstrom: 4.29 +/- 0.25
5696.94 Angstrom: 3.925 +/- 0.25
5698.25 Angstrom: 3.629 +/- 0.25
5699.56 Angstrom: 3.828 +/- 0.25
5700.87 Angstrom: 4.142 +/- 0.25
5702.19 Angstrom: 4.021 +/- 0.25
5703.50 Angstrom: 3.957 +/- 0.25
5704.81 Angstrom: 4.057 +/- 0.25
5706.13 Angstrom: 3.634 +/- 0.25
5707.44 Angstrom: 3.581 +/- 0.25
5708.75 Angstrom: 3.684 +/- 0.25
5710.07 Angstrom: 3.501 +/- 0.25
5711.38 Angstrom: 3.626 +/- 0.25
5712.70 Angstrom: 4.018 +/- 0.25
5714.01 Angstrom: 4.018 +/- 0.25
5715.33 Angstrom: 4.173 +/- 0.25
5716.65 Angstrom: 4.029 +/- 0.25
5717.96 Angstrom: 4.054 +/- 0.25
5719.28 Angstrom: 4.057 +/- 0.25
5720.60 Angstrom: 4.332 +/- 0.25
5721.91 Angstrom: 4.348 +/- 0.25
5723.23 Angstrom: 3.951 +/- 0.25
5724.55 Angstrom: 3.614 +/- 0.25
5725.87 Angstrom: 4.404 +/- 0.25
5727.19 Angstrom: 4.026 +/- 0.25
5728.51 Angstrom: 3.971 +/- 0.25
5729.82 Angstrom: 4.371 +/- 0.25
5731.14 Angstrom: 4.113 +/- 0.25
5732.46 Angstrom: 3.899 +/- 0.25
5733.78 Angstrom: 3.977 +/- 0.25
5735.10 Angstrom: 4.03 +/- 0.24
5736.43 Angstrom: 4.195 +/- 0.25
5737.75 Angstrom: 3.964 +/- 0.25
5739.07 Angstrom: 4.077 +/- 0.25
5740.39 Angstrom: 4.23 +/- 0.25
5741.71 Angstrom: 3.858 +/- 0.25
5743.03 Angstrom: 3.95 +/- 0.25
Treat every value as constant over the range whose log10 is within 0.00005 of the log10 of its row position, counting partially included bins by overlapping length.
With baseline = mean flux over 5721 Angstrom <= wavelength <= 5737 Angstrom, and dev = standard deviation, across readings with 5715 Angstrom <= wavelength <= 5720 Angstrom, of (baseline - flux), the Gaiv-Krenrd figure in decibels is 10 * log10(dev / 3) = -17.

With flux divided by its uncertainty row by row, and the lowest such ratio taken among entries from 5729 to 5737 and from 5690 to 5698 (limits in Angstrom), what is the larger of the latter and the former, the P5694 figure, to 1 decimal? 15.6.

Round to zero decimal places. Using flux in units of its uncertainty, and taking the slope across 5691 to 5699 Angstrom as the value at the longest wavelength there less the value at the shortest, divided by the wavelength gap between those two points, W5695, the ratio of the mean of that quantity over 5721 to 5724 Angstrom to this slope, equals -169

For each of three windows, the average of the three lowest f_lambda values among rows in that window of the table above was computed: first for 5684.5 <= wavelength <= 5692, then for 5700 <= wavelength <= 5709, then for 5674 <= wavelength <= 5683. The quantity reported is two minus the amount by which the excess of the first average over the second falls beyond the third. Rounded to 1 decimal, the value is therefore 5.7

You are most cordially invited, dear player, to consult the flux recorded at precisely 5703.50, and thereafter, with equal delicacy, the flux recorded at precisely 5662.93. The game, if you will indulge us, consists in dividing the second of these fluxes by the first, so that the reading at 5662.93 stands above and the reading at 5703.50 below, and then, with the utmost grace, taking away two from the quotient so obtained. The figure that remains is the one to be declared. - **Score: -1.03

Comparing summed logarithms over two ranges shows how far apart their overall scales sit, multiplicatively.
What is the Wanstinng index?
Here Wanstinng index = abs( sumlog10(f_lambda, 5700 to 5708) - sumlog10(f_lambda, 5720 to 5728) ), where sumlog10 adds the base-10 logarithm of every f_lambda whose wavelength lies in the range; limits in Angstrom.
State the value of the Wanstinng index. 0.137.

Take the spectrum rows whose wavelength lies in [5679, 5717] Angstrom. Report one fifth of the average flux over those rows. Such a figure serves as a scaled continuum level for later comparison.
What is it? 0.786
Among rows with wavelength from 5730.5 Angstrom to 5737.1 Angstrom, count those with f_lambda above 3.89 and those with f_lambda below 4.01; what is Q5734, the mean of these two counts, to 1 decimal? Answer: 3.5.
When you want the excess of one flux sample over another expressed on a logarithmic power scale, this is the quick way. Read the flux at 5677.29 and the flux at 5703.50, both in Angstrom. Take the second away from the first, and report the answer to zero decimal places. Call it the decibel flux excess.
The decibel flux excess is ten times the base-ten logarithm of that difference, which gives -10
